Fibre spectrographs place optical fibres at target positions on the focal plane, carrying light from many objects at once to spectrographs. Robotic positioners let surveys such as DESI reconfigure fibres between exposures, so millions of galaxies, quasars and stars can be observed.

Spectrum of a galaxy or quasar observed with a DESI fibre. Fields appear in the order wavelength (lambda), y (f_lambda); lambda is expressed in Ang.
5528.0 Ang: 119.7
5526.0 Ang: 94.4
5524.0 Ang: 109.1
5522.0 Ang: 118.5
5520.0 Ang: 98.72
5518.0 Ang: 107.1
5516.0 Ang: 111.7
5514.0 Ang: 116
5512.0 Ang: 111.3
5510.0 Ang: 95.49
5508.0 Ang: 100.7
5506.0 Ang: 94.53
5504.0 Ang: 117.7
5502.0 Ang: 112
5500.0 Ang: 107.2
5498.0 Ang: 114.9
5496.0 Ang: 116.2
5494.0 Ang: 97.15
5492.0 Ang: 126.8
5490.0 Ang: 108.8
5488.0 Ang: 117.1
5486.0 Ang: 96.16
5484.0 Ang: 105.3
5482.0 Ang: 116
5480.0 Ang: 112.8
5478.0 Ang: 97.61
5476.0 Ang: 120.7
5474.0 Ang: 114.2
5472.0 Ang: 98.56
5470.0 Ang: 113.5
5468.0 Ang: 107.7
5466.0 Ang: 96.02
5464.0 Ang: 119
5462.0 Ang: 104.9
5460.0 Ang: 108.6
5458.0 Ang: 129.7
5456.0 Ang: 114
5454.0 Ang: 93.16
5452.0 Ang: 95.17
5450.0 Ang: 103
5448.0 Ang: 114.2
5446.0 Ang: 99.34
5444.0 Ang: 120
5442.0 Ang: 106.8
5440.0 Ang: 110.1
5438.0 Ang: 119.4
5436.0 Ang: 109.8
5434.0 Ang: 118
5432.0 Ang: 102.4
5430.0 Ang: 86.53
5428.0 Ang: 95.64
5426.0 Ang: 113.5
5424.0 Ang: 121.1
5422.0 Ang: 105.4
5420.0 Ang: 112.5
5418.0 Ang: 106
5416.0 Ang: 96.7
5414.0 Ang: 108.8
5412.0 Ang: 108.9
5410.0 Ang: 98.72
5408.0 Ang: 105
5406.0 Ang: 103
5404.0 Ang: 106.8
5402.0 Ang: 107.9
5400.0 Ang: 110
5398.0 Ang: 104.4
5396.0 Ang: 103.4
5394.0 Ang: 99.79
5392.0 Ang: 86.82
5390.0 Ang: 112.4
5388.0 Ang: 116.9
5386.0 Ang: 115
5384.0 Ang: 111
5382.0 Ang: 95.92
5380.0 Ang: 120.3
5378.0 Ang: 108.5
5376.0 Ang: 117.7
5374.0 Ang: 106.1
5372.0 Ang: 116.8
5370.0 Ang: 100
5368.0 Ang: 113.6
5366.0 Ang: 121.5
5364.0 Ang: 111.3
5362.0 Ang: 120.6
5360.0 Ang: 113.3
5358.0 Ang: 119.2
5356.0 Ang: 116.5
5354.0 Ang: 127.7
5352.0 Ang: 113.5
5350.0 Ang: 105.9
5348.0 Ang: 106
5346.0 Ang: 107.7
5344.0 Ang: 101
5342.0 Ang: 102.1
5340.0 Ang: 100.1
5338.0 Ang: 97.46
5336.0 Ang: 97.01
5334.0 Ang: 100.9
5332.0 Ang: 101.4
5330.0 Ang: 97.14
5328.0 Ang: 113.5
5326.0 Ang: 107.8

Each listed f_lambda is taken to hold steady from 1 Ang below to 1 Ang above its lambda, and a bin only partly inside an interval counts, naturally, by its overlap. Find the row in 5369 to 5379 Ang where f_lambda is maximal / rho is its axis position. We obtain 5376.0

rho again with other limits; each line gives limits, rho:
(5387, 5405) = 5388.0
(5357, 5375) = 5366.0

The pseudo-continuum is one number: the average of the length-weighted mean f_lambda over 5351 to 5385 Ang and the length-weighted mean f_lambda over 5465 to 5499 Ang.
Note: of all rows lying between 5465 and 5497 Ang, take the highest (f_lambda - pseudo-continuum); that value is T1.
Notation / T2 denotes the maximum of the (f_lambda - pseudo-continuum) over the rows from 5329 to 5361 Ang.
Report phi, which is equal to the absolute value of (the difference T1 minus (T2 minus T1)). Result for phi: 14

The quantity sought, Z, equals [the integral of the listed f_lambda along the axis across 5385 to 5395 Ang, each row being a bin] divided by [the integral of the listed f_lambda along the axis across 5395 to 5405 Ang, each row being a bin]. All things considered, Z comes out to 1.00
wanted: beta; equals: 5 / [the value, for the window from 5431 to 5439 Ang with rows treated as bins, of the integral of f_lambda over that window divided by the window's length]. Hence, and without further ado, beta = 0.044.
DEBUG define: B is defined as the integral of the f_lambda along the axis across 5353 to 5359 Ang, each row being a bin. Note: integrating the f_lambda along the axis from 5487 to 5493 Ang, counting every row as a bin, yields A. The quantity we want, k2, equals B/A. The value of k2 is 1.030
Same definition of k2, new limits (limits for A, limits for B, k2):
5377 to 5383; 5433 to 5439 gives 1.069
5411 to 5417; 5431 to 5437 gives 1.050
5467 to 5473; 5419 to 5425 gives 1.060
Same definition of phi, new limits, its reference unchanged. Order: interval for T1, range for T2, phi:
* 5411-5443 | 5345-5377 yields 3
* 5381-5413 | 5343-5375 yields 5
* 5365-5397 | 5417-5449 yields 10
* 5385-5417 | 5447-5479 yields 7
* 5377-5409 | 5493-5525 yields 11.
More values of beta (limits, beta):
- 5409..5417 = 0.048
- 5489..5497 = 0.045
